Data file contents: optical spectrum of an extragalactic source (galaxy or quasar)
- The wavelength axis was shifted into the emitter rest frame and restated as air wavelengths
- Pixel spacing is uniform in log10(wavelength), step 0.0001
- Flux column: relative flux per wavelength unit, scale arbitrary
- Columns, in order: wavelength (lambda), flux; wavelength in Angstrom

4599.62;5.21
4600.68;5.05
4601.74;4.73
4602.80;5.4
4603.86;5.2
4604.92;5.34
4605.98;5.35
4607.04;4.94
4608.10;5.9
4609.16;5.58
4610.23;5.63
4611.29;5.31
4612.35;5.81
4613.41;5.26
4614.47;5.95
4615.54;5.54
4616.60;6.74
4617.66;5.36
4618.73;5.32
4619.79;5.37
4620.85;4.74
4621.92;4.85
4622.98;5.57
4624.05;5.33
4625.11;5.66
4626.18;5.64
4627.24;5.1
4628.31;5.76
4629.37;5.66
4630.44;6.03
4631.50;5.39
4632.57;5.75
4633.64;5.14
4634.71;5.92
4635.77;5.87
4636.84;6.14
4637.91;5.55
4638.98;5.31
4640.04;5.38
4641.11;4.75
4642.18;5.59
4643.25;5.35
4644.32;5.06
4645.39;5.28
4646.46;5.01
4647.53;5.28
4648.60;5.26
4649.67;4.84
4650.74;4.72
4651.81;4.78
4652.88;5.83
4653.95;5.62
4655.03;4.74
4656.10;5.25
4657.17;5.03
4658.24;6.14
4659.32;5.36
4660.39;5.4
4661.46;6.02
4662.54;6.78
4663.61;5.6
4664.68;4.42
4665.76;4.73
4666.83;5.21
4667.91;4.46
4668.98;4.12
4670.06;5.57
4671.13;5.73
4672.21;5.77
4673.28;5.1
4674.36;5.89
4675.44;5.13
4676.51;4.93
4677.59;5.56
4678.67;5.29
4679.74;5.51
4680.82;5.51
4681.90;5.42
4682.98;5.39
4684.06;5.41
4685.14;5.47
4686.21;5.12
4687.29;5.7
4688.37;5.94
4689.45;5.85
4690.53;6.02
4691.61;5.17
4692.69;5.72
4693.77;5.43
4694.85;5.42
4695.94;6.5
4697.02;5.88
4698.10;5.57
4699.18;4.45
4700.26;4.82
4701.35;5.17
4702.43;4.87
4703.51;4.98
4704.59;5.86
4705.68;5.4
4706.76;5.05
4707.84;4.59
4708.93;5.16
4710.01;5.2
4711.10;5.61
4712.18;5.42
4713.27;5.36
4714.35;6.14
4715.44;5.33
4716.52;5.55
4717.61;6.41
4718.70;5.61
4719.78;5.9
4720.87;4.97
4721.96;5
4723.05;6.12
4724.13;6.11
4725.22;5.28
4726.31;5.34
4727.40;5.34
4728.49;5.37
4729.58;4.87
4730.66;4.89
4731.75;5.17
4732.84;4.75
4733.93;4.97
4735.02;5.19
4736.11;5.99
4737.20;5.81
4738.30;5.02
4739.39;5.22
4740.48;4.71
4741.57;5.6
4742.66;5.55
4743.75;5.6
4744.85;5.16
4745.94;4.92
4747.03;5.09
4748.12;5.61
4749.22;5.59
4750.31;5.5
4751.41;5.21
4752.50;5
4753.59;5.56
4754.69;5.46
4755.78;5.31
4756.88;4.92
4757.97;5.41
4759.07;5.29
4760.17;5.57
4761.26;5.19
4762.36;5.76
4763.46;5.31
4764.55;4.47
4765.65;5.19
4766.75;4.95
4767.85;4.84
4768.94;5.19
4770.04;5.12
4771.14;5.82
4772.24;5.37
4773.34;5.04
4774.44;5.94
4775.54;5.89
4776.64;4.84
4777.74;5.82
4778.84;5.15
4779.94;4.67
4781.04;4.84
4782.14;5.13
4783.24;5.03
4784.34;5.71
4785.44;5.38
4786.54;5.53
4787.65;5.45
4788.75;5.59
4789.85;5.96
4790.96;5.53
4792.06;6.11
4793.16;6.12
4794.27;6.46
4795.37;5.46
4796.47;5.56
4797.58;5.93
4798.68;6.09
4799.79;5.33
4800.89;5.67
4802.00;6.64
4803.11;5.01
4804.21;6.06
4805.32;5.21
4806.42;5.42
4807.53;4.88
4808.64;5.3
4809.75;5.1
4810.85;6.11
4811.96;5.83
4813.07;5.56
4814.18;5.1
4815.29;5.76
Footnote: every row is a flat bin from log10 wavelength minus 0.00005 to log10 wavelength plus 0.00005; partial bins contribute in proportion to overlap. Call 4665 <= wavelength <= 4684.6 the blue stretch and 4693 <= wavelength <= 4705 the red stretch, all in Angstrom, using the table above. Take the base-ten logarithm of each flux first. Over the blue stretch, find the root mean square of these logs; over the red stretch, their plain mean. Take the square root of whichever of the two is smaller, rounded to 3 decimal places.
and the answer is 0.849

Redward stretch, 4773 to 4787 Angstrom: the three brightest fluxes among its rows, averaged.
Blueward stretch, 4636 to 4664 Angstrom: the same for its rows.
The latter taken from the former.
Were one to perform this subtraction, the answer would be -0.47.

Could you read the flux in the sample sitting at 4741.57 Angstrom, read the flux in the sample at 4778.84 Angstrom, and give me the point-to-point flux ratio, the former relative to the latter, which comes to 1.09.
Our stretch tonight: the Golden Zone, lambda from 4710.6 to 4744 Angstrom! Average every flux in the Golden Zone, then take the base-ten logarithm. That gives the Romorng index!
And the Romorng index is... 0.734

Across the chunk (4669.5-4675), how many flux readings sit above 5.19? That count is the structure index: 4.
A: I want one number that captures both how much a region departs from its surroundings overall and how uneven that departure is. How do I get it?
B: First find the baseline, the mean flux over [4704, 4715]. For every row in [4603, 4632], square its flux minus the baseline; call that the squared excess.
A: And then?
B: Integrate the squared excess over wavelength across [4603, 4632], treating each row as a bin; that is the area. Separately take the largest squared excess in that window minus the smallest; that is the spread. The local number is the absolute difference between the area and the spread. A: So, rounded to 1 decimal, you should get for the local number 3.1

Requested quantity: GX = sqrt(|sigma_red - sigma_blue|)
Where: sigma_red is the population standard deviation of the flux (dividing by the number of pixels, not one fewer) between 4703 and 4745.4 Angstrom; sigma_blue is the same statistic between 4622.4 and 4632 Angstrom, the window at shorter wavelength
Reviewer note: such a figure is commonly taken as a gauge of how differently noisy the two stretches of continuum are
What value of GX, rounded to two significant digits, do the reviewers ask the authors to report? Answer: 0.42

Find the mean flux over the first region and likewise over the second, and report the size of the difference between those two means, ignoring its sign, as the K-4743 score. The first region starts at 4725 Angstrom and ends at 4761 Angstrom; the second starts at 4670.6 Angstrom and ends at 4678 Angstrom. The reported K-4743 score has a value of 0.16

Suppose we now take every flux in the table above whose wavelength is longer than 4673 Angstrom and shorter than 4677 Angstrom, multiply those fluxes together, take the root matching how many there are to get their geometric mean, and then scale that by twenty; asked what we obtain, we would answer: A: 105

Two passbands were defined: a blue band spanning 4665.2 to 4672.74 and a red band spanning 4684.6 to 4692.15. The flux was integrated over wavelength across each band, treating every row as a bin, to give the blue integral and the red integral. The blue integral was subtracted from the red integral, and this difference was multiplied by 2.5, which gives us 10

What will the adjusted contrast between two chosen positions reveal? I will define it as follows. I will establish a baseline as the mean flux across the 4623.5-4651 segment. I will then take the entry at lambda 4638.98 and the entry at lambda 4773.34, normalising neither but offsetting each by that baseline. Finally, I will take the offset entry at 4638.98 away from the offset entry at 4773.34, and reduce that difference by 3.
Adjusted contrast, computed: -3.3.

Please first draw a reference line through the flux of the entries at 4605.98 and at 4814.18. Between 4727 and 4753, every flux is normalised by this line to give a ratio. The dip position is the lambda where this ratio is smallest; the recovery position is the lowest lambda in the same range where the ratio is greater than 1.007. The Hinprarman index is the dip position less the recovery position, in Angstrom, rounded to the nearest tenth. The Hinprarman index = 13.1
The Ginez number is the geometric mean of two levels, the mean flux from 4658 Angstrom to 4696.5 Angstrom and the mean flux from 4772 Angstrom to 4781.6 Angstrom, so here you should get 5.37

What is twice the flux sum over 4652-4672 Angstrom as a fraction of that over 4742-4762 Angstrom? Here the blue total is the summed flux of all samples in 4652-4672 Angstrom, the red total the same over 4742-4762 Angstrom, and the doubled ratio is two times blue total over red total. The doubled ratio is 2.00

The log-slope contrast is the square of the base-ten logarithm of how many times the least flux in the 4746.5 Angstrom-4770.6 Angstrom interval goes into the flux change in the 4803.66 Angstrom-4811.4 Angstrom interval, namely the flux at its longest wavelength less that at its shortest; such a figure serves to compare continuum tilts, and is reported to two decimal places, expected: 3.81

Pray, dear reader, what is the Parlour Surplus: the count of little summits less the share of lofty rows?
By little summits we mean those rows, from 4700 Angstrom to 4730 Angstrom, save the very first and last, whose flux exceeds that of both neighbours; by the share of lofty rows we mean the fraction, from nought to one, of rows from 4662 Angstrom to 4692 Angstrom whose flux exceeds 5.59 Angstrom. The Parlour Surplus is 7.7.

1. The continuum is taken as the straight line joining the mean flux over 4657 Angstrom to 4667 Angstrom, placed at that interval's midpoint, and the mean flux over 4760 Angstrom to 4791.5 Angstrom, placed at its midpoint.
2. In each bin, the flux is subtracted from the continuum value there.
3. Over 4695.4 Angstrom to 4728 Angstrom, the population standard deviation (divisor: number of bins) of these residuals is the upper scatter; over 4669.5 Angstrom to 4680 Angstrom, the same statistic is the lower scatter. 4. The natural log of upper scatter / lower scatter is 0.5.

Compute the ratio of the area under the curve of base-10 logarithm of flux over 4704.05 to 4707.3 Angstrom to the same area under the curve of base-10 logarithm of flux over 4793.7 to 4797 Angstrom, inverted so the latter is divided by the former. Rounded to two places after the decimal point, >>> 1.06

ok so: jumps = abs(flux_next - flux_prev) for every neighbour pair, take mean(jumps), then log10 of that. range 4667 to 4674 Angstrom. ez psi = -0.3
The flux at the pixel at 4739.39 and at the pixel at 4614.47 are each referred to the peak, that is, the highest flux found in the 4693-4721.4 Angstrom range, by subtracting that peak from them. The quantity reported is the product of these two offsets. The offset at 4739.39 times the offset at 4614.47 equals 0.70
